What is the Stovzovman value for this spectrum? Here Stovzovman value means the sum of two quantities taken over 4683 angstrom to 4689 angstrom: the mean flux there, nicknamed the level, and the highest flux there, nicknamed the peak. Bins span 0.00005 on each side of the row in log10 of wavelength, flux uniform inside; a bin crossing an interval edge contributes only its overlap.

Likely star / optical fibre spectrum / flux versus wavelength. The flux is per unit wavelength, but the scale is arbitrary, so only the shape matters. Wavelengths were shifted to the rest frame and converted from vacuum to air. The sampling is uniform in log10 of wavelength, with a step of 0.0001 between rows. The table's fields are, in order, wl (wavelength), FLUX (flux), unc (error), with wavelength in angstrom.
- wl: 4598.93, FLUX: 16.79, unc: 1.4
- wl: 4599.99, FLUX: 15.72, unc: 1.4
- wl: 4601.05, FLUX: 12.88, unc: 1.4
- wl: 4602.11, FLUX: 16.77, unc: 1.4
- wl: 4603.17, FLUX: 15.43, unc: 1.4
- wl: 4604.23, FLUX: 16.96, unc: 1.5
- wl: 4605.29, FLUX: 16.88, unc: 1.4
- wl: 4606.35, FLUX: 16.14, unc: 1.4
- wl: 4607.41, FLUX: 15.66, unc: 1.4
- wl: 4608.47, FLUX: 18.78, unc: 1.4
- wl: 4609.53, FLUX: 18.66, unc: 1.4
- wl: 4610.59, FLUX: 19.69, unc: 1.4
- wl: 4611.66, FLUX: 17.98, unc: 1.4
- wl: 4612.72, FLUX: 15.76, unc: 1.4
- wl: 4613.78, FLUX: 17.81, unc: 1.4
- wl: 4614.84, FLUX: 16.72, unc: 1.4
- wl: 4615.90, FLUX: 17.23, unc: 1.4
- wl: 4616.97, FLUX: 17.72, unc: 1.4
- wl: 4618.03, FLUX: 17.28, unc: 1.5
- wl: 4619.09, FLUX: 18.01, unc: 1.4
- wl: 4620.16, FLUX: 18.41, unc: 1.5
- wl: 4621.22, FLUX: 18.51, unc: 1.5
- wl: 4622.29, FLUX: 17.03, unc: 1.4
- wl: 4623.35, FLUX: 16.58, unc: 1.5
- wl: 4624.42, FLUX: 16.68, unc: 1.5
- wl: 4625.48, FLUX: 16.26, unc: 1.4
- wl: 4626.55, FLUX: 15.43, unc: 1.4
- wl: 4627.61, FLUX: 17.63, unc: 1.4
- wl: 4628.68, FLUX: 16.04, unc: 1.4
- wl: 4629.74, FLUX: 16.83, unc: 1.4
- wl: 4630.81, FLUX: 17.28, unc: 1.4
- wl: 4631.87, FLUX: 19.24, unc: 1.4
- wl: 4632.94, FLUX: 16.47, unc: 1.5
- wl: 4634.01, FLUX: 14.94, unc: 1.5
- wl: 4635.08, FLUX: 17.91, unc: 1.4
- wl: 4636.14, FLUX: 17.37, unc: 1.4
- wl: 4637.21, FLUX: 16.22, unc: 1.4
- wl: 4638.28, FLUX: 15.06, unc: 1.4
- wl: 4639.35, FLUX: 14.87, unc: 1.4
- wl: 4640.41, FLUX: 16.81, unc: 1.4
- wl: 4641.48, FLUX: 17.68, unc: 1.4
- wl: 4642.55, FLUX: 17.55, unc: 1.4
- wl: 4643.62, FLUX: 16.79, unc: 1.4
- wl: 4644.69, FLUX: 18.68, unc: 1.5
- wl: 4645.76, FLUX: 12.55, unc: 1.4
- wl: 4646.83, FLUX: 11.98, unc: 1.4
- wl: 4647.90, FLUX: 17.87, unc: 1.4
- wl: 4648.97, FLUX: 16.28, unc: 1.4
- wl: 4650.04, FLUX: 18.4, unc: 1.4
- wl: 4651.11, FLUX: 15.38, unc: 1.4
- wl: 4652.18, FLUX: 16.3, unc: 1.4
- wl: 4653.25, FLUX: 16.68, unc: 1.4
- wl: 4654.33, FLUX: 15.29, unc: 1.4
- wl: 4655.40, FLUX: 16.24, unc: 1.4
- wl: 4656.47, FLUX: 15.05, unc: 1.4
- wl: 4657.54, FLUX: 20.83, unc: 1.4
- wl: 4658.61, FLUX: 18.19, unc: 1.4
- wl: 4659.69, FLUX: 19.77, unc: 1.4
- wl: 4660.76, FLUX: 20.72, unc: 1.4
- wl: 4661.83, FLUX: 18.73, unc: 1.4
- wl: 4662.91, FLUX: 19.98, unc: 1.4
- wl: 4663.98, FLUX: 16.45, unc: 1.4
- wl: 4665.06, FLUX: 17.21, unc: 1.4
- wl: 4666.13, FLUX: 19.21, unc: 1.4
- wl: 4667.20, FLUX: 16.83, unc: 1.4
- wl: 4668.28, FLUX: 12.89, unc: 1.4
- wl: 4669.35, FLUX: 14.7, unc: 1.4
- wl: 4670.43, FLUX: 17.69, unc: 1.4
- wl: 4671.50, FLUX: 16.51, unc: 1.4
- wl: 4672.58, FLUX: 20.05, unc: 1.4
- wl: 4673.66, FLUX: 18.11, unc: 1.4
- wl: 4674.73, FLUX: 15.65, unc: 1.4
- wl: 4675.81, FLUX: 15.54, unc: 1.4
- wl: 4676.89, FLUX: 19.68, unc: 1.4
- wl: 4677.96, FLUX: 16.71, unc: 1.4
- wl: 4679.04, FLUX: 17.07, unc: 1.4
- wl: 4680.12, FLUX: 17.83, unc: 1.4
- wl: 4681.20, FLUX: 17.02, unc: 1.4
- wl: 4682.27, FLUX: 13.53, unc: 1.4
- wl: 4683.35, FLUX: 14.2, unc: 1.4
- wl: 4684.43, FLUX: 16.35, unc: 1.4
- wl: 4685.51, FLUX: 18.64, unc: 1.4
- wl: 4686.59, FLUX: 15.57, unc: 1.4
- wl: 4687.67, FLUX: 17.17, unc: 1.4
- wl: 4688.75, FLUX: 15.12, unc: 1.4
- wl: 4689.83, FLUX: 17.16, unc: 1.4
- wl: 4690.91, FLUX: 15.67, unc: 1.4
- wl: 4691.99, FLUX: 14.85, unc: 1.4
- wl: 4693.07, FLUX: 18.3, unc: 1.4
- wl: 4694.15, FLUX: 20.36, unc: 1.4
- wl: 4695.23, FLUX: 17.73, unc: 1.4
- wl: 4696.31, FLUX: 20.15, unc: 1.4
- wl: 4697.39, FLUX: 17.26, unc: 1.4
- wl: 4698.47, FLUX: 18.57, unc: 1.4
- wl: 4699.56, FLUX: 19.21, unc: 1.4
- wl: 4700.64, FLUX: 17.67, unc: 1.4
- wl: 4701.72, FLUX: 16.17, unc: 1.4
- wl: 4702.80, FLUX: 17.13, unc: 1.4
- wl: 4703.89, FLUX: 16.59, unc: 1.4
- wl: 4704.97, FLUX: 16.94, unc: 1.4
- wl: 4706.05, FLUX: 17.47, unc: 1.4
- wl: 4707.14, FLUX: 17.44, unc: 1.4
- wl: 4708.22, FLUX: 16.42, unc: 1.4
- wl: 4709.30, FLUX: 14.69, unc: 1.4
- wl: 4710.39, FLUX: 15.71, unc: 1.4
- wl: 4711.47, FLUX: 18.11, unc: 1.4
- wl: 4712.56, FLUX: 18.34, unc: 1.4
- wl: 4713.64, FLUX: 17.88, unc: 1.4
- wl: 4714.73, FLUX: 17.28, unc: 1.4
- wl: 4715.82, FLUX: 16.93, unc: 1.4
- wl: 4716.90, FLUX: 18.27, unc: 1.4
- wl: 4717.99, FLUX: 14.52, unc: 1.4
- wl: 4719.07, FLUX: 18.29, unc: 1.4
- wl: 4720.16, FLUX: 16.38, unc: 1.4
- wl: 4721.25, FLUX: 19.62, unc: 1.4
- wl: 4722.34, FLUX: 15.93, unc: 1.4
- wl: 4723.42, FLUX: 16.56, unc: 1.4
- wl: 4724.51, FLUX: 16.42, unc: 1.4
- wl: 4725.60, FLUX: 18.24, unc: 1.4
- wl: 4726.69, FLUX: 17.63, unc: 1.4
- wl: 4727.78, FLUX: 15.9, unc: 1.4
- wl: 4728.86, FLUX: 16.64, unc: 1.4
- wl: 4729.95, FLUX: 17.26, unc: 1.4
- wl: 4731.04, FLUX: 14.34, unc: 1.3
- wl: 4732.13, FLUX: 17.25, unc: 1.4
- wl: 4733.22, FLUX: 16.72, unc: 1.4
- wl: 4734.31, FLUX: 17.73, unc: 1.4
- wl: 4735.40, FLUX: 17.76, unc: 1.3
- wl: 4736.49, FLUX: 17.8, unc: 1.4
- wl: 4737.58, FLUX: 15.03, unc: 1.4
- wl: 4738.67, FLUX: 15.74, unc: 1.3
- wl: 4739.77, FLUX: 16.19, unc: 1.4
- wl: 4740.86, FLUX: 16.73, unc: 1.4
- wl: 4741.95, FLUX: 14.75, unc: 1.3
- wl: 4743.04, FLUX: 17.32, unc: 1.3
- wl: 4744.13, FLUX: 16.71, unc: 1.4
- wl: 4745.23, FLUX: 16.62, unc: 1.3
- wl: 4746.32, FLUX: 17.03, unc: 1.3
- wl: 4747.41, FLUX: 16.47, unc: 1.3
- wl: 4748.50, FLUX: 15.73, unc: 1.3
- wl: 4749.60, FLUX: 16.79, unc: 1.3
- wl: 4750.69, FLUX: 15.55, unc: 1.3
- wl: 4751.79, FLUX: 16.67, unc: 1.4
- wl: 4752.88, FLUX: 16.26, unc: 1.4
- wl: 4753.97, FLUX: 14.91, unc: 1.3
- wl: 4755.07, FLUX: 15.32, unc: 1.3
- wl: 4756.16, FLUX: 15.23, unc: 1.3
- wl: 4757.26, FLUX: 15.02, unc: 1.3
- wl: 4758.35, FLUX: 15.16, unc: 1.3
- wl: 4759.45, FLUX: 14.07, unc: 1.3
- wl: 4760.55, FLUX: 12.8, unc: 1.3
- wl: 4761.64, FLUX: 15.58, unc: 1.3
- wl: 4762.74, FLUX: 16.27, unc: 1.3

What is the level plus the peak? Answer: 35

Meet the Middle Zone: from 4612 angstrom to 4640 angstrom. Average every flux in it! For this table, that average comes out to 16.9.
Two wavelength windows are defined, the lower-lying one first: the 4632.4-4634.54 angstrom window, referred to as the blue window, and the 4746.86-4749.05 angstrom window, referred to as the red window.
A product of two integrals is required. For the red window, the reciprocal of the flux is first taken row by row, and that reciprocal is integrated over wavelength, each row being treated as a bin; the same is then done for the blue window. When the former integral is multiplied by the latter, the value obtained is 0.0185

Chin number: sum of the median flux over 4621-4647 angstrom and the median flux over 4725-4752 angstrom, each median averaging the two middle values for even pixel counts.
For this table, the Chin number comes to 33.50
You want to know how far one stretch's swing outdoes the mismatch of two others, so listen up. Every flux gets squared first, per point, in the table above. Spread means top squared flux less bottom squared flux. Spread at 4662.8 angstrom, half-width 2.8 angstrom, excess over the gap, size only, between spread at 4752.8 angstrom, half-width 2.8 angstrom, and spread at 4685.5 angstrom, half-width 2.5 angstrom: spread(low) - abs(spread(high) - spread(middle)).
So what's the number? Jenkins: 68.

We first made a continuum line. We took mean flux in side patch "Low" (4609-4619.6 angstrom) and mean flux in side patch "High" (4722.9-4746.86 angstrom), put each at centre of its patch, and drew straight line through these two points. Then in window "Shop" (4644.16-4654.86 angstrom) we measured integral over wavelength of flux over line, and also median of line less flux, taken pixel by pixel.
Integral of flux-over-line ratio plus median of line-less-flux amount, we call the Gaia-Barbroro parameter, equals 10.9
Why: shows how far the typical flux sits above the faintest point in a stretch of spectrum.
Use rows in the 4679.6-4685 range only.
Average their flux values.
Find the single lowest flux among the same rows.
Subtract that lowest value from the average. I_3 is 2.3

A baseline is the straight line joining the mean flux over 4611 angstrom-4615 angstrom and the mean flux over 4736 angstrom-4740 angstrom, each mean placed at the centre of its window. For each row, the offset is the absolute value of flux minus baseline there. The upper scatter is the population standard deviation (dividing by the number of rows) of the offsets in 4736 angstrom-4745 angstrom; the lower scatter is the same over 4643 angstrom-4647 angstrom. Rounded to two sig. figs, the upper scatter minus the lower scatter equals -1.4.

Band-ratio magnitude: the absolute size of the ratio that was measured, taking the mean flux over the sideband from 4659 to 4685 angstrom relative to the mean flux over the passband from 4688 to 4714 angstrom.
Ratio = 0.99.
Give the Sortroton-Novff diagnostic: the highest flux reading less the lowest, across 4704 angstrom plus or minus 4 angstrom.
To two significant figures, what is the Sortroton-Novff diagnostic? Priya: 1.5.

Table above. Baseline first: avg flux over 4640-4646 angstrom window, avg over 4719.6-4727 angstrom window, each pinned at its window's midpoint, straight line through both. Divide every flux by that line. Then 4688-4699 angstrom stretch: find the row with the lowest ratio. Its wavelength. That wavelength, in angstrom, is 4691.99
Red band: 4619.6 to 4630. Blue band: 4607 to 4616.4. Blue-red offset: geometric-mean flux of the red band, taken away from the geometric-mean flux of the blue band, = 0.6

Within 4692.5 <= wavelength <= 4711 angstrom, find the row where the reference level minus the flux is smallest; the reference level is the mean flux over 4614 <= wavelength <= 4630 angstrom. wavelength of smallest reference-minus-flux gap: 4694.15 angstrom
